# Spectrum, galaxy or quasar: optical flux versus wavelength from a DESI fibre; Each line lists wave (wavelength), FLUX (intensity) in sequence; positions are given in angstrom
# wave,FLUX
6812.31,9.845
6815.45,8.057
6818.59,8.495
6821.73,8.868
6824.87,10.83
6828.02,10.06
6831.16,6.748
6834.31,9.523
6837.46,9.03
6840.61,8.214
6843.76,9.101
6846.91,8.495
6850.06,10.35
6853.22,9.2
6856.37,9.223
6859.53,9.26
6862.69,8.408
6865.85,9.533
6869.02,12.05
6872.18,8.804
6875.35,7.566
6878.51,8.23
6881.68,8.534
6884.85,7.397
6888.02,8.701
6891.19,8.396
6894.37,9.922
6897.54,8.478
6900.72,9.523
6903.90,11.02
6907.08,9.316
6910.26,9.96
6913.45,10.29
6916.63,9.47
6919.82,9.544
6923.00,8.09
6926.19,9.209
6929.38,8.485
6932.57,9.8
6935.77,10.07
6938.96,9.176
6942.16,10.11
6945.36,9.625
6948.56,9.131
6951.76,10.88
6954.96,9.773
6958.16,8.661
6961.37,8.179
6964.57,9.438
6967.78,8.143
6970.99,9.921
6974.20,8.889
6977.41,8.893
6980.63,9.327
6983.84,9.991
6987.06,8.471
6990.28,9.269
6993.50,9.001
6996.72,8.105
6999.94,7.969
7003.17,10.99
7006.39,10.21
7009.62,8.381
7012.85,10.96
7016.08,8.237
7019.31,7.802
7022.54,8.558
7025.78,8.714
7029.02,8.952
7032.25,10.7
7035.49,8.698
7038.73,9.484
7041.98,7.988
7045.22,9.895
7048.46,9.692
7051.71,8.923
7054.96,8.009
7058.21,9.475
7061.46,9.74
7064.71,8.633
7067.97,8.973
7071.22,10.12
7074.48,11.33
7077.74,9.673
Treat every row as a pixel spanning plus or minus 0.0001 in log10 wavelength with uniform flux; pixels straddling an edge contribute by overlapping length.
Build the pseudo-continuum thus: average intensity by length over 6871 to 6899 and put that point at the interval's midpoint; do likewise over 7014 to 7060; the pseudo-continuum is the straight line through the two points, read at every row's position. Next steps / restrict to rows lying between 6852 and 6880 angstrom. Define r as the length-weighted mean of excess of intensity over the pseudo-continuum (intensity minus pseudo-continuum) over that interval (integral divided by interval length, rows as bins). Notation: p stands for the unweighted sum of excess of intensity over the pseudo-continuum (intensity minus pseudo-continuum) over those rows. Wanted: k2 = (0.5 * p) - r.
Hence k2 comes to 2.7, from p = 7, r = 0.8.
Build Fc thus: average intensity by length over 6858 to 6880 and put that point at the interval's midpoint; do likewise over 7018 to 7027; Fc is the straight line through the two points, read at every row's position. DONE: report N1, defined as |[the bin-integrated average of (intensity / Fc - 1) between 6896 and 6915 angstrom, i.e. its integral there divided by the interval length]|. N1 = 0.09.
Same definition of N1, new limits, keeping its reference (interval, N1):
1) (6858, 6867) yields 0.01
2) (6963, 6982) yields 0.06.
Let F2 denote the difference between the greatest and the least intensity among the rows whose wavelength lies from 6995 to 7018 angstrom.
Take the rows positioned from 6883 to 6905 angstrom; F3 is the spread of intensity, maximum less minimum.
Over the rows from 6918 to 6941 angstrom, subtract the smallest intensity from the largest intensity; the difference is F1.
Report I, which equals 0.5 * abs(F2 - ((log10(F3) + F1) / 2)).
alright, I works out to 0.9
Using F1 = 1.98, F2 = 3.0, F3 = 3.6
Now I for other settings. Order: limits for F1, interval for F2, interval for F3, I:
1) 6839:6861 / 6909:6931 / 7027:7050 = 0.5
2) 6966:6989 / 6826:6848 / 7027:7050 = 1.1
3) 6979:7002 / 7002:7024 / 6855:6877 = 0.9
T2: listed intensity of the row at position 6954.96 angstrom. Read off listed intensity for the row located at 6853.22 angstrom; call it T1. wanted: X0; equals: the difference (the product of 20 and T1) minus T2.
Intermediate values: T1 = 9.2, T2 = 9.773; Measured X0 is 174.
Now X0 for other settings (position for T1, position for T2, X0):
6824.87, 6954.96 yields 207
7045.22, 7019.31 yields 190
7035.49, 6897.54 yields 165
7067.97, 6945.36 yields 170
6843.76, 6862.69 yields 174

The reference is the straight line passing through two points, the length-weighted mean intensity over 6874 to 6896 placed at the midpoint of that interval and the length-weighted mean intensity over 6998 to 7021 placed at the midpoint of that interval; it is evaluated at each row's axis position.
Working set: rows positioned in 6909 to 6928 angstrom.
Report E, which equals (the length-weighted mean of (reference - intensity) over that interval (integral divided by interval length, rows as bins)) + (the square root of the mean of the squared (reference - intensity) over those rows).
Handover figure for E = 0.3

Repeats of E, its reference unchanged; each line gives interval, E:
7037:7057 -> 1.3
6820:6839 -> 0.6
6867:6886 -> 1.2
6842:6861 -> 0.1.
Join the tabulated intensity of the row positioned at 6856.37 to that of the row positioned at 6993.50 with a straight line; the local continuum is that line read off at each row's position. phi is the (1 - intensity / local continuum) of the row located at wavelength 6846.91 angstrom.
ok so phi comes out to 0.08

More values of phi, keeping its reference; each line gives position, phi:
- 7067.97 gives -0.01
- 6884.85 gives 0.19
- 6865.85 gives -0.04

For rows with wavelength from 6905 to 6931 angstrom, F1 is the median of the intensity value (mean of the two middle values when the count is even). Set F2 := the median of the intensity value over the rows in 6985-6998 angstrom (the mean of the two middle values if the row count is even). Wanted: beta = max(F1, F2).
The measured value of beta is 9.39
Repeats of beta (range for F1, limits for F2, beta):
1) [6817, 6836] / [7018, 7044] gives 9.20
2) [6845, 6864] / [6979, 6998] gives 9.21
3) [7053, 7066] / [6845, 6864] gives 9.21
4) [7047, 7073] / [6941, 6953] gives 9.87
